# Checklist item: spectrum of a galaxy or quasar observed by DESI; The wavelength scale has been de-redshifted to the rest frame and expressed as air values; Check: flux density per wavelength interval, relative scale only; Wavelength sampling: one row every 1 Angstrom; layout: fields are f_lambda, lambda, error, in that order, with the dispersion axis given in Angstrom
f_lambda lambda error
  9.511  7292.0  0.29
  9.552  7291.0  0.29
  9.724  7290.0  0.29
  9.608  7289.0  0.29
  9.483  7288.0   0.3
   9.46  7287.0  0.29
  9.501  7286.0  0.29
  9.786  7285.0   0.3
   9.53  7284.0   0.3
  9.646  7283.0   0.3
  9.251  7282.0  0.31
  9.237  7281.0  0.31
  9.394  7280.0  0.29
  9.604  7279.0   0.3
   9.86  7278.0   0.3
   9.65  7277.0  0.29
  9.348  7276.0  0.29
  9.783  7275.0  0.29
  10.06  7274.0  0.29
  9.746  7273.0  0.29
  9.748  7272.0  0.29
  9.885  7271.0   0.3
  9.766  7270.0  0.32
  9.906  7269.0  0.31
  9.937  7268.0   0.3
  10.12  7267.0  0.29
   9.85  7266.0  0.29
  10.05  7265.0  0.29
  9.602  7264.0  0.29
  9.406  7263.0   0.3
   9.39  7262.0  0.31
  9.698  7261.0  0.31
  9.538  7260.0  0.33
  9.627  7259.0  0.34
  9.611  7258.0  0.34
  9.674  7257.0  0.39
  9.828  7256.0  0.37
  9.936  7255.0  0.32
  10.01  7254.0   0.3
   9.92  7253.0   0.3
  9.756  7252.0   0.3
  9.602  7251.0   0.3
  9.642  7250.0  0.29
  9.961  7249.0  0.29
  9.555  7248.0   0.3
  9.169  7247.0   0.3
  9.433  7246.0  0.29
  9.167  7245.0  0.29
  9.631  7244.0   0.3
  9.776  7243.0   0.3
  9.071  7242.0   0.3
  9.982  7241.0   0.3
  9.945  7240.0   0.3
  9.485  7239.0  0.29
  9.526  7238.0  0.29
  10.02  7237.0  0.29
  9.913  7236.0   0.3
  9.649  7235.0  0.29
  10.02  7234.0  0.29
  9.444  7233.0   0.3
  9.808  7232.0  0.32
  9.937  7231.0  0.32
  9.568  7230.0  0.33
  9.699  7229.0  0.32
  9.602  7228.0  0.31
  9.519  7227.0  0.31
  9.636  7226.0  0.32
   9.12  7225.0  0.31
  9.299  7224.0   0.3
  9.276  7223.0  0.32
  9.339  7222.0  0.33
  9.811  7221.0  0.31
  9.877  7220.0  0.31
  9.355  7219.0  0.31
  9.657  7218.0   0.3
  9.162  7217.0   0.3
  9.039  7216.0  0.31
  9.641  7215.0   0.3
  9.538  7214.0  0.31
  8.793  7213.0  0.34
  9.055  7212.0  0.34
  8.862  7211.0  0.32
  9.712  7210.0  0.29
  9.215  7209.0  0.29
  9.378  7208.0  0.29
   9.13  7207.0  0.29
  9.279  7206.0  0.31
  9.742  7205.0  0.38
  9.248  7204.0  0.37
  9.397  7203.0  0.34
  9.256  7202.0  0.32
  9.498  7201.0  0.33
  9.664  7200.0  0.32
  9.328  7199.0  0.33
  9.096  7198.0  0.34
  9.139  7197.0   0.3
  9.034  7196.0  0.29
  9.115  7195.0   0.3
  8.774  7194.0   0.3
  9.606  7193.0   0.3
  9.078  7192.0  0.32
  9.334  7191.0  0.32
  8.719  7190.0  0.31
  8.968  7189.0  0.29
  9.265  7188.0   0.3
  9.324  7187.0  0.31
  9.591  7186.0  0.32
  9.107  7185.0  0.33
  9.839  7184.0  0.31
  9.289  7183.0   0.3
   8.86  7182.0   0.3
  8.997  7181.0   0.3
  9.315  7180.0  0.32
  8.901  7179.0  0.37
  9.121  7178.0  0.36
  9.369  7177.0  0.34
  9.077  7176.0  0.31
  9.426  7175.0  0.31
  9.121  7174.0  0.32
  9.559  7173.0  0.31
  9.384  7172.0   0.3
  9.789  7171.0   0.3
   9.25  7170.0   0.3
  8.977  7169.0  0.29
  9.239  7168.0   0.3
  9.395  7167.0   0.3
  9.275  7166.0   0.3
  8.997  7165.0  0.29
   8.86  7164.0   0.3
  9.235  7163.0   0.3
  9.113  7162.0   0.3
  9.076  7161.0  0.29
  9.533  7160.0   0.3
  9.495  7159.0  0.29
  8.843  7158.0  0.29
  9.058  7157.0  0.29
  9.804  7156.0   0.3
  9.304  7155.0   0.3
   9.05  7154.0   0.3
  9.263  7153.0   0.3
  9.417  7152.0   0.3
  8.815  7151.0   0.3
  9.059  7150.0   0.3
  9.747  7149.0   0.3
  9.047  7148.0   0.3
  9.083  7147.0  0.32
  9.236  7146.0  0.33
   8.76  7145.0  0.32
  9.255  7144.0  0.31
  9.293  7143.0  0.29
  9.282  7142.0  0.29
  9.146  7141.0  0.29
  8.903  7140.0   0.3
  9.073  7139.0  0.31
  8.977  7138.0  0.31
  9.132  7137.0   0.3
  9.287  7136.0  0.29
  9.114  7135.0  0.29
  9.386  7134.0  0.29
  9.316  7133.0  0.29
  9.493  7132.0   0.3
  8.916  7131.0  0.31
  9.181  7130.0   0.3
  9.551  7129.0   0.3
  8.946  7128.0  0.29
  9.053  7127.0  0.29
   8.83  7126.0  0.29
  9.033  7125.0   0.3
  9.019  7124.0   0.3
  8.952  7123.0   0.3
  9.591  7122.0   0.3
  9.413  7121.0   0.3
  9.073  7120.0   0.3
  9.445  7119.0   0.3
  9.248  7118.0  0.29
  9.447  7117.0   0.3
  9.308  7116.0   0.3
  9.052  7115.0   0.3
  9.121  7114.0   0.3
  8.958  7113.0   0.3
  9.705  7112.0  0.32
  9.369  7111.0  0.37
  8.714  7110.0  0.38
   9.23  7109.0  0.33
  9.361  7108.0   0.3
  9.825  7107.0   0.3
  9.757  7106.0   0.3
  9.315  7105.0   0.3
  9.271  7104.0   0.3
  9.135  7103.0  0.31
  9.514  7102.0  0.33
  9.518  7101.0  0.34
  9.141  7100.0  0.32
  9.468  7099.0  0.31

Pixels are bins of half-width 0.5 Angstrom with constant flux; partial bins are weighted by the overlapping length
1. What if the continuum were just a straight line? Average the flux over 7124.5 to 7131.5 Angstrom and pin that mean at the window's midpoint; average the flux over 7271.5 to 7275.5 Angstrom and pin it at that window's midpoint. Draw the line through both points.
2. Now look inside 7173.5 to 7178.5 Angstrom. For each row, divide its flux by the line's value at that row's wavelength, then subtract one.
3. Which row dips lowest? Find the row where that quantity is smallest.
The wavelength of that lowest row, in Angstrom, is 7176.0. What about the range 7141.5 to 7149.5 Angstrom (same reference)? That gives 7145.0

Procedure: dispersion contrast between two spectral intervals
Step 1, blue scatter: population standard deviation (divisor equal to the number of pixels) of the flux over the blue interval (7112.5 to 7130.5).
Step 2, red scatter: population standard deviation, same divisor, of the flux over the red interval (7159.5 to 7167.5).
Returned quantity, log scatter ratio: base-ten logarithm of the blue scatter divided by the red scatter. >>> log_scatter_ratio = 0.039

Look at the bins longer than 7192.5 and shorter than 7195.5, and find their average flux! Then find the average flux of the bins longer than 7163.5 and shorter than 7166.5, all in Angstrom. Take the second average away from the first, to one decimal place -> 0.1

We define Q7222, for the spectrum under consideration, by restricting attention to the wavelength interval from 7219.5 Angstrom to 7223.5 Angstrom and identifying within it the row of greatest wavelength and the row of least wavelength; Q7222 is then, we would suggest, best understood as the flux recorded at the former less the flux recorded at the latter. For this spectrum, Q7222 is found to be -0.60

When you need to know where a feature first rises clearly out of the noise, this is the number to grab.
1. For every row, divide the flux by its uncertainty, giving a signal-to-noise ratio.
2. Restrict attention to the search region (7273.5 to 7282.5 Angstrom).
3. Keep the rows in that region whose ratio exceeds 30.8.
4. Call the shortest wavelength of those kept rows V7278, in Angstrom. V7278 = 7274.0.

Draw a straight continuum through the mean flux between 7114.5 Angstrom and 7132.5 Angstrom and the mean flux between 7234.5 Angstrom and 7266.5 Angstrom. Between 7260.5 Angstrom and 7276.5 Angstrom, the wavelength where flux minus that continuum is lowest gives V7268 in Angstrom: 7276.0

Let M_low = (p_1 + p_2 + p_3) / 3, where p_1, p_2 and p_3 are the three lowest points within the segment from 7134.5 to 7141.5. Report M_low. 8.98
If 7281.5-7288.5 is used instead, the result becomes 9.40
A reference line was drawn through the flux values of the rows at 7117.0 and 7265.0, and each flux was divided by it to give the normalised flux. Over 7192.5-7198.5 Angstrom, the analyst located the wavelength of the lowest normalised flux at 7194.0 Angstrom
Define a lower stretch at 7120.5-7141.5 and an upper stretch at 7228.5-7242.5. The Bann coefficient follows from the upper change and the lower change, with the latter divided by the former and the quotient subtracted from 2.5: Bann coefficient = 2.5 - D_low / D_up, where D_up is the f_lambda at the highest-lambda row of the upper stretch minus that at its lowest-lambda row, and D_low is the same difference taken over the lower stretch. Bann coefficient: 2.1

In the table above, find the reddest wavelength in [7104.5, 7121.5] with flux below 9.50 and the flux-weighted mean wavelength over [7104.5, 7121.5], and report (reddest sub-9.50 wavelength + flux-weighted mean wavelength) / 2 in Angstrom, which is 7117.0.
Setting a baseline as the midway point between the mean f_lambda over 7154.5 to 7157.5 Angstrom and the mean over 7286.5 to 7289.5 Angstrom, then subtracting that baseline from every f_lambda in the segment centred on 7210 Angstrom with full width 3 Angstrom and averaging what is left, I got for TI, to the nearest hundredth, -0.19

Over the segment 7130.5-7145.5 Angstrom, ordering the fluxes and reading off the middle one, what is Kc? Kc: 9.15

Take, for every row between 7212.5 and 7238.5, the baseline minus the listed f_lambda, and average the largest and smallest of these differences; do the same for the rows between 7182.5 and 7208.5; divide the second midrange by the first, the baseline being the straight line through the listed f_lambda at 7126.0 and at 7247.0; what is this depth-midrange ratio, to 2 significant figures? 0.92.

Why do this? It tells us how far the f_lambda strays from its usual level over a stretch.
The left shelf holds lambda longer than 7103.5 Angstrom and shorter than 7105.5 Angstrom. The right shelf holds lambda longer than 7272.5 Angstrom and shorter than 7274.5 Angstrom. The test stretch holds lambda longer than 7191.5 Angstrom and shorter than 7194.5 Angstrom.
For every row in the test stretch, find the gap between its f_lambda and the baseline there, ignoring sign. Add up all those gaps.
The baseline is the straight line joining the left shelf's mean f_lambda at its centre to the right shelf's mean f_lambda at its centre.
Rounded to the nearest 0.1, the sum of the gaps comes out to 1.4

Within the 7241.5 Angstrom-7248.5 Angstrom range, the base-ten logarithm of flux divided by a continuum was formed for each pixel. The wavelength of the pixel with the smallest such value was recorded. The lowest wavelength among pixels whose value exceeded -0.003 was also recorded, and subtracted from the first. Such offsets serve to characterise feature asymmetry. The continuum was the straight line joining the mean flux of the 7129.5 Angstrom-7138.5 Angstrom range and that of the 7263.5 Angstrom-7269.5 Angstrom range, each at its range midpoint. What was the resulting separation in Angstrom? -1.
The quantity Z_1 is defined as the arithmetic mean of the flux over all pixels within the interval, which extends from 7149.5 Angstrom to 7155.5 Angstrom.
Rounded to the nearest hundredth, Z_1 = 9.15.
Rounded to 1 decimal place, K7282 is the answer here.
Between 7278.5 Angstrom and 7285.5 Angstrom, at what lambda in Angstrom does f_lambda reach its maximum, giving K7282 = 7285.0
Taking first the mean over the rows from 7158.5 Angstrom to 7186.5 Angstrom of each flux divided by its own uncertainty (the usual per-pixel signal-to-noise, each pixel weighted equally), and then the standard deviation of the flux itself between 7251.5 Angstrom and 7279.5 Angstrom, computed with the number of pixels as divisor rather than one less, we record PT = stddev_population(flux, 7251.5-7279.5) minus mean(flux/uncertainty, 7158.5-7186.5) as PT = -29.8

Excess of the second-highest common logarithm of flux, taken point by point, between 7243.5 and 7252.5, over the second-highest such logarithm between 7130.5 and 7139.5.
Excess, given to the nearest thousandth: 0.017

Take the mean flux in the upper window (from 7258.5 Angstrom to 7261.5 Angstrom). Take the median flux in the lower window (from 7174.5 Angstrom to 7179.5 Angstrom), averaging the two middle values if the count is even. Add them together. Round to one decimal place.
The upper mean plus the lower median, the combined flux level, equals 18.7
